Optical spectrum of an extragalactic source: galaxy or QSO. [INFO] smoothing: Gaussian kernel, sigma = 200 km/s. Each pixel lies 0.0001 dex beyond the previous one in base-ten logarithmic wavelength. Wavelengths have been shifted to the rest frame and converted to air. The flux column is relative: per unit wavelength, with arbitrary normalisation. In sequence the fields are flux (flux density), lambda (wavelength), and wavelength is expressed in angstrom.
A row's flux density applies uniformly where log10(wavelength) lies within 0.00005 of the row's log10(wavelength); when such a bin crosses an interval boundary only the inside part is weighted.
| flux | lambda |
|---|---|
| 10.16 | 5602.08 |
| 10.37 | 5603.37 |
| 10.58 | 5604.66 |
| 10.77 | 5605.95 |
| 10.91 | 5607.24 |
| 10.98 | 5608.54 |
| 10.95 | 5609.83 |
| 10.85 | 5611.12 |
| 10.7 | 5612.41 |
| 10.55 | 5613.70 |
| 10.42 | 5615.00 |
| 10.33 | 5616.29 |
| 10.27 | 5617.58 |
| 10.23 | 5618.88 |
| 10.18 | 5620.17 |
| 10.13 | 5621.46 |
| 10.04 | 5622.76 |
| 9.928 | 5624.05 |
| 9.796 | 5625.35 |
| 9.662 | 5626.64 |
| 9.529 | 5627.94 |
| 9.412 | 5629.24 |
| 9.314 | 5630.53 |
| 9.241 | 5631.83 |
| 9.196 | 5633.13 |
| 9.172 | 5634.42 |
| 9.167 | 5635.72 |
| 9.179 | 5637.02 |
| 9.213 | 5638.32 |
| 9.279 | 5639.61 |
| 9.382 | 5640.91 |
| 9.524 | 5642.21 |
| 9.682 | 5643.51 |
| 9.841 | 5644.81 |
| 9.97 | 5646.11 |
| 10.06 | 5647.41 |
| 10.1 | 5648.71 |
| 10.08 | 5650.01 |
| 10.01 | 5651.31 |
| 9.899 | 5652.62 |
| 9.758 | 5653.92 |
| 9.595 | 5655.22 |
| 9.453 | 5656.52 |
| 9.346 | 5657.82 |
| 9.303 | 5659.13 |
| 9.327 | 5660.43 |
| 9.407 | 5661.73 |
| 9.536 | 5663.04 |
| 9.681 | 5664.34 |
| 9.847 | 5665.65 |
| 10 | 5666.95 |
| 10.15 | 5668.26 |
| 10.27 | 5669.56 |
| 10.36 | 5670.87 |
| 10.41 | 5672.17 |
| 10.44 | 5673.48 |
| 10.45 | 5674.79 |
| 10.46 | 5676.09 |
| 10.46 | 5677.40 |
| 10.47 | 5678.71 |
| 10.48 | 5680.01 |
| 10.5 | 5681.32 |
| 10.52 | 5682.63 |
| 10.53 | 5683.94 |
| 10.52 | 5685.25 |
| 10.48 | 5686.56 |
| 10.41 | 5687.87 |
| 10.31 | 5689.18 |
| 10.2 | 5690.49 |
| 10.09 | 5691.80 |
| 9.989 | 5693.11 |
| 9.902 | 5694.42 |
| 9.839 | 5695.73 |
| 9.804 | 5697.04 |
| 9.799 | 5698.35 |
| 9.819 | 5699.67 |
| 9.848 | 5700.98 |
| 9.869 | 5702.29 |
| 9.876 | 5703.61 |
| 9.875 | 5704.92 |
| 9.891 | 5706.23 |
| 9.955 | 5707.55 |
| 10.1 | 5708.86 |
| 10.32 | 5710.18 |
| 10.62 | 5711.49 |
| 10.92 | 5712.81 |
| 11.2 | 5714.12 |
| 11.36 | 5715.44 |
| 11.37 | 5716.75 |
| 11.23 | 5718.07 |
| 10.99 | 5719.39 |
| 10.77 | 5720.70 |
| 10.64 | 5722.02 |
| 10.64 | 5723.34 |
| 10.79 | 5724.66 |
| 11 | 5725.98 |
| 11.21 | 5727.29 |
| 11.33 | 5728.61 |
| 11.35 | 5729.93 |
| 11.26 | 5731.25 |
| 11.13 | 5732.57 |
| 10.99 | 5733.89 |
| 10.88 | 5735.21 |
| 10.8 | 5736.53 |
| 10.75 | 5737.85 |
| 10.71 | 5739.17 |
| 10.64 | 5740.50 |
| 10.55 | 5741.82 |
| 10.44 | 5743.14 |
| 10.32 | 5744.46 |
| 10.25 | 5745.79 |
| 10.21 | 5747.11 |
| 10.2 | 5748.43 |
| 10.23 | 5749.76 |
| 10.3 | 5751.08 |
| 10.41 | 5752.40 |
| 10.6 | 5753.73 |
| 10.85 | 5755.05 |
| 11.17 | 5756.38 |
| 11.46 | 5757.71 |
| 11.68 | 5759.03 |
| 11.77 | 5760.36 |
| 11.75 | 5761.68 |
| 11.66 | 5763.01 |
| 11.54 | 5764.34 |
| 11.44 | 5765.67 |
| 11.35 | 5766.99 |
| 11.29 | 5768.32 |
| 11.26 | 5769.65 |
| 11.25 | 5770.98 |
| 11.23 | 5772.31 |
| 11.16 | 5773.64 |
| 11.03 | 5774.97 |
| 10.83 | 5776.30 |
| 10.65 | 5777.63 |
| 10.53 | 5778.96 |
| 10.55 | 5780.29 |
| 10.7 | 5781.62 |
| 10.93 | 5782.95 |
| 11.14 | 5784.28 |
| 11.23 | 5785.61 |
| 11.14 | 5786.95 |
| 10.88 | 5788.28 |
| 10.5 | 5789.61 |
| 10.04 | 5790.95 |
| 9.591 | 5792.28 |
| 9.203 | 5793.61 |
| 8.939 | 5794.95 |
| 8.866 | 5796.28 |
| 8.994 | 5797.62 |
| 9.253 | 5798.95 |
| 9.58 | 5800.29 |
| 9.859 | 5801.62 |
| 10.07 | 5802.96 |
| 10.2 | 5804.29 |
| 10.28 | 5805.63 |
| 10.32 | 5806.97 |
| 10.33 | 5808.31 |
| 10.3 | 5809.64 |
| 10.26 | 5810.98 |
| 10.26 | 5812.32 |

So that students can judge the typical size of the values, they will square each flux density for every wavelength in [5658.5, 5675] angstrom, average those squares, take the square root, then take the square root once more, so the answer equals 3.15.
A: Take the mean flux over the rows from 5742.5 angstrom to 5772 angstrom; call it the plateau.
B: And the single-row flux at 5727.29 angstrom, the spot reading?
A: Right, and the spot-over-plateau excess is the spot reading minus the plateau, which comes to 0.2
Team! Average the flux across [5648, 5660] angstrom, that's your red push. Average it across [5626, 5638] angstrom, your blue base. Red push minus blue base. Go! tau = 0.41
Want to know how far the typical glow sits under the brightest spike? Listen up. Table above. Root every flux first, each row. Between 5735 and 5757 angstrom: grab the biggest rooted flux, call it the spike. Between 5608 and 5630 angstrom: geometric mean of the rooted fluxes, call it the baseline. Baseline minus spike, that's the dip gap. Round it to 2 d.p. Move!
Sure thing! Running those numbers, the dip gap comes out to -0.14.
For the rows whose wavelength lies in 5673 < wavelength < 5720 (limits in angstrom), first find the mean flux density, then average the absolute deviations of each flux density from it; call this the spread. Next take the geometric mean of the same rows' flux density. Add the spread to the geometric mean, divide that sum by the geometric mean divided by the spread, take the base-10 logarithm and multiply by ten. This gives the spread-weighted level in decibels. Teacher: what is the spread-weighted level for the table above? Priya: -4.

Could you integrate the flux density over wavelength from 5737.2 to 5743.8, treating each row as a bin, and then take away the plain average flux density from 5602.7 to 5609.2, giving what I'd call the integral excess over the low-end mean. 59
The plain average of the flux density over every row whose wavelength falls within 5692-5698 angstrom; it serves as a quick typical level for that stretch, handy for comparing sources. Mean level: 9.9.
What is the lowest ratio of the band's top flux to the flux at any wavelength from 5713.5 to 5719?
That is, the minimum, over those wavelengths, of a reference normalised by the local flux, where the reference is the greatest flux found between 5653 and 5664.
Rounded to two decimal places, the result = 0.86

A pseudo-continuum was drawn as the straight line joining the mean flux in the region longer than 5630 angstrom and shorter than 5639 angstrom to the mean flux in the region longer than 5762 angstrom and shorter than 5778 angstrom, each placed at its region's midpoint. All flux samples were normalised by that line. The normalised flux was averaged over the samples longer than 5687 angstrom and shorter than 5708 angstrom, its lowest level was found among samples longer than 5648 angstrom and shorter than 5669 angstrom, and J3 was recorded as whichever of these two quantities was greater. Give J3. 0.98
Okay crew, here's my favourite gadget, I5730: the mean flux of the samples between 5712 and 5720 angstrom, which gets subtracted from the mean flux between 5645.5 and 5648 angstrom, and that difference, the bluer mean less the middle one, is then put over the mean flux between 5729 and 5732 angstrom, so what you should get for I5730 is -0.10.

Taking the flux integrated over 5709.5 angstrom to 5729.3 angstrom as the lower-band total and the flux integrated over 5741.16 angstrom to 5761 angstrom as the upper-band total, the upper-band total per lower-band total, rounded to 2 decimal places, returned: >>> 0.98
